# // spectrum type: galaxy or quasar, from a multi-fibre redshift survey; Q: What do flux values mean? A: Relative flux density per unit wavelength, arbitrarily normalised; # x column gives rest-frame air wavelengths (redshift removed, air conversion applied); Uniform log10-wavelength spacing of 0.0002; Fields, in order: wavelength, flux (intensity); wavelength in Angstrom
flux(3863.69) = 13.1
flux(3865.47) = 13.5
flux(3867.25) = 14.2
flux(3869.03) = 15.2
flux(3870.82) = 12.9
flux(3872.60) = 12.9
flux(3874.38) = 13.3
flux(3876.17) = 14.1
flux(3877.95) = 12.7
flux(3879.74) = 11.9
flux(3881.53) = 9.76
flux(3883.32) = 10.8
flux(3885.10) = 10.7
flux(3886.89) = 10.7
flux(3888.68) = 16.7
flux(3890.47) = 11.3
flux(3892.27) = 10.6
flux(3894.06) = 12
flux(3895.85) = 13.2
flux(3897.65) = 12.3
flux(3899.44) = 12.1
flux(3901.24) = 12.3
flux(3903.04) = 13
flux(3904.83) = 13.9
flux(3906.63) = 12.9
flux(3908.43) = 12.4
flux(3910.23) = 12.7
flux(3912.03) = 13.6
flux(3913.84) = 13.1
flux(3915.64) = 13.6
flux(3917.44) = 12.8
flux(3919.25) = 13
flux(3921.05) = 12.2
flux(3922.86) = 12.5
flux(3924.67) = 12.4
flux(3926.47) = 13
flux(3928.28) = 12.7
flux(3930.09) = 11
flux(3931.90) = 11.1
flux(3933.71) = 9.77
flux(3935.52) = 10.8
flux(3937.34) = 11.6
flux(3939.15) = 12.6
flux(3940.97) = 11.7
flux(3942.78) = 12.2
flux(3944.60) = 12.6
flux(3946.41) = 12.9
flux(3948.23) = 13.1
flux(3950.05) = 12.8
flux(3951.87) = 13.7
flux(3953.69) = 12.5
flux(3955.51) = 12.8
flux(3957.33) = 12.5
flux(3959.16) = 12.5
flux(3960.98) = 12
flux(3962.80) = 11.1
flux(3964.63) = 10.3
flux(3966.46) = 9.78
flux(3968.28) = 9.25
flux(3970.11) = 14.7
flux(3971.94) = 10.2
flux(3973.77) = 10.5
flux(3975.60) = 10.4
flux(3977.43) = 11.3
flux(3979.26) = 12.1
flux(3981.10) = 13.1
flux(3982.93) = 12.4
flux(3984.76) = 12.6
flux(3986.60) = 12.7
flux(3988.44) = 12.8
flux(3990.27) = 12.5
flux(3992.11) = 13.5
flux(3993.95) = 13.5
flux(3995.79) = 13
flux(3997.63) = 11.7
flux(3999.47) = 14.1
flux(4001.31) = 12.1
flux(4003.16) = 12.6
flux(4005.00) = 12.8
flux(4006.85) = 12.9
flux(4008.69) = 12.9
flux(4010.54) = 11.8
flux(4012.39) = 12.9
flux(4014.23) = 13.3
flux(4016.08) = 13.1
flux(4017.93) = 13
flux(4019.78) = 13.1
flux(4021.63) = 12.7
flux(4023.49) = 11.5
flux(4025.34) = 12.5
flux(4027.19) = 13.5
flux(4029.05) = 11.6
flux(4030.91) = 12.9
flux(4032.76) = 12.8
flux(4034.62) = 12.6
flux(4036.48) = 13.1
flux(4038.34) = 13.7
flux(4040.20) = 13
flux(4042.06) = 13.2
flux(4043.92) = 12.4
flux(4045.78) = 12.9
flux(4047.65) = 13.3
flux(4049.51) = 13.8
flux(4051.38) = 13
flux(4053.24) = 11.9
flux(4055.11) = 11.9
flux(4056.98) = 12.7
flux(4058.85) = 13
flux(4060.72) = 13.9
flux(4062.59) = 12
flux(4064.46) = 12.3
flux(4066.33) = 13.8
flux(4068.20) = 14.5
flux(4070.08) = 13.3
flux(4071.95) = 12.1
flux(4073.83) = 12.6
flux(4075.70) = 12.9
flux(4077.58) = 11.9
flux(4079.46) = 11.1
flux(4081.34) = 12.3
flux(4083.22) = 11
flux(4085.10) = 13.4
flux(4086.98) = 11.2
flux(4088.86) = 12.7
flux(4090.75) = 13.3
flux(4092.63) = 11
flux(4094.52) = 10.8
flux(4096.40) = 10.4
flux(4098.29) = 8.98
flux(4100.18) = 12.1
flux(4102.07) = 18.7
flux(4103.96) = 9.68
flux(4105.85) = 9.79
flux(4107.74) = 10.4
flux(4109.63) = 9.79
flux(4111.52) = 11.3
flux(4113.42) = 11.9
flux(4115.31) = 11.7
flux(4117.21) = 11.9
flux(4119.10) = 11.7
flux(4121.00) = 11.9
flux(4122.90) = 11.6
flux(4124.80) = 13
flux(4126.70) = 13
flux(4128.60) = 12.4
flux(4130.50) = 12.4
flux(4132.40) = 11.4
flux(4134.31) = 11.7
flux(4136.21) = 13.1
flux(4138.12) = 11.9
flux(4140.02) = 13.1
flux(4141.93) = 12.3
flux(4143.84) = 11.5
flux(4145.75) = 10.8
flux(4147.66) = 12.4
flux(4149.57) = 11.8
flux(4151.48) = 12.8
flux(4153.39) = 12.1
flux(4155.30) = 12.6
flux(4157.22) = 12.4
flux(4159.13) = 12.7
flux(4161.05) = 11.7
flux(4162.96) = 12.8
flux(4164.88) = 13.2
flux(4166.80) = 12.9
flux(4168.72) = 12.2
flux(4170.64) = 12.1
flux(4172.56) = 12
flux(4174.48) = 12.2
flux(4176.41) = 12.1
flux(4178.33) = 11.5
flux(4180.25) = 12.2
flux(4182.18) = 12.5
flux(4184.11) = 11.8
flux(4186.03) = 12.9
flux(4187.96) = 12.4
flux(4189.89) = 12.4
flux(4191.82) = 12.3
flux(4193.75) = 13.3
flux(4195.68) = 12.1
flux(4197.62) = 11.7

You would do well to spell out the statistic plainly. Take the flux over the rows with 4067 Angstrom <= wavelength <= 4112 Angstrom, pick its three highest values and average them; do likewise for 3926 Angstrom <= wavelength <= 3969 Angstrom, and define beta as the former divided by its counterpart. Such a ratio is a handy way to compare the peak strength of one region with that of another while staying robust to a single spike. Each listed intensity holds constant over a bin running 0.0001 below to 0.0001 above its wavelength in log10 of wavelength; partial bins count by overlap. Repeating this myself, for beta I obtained 1.17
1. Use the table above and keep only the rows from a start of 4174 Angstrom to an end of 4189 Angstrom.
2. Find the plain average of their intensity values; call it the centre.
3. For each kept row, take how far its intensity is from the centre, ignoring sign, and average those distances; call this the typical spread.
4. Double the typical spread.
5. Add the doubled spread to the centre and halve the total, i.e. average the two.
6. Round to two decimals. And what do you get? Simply 6.40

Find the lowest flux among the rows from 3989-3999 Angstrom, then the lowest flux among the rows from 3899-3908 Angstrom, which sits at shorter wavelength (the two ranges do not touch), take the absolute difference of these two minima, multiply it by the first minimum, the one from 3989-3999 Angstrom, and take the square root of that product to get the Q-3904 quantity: 2.16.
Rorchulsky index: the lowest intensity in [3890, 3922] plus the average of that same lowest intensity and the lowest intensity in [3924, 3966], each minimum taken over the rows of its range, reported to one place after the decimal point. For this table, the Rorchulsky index 20.8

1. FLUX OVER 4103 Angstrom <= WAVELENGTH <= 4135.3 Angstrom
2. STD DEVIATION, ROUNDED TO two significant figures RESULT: 1.0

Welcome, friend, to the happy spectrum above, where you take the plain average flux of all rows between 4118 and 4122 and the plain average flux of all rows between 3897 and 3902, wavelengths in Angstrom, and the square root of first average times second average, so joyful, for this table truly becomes 12.0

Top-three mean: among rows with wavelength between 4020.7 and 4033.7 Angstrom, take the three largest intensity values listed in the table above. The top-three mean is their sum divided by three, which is 13.1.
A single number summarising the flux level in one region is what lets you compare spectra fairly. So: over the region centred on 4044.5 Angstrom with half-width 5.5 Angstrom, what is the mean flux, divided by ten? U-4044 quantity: 1.31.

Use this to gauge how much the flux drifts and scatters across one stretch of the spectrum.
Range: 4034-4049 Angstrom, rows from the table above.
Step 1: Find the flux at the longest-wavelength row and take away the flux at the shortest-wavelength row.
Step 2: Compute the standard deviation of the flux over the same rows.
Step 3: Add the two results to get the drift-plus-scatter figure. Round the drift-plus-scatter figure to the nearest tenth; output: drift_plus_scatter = 1.1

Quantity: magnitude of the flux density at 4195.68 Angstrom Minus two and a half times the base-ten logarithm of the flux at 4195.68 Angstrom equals -2.71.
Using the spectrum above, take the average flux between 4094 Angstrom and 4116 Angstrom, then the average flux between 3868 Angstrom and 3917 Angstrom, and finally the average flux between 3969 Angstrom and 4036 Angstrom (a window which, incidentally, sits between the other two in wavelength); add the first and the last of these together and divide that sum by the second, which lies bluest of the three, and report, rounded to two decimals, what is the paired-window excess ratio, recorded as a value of 1.89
